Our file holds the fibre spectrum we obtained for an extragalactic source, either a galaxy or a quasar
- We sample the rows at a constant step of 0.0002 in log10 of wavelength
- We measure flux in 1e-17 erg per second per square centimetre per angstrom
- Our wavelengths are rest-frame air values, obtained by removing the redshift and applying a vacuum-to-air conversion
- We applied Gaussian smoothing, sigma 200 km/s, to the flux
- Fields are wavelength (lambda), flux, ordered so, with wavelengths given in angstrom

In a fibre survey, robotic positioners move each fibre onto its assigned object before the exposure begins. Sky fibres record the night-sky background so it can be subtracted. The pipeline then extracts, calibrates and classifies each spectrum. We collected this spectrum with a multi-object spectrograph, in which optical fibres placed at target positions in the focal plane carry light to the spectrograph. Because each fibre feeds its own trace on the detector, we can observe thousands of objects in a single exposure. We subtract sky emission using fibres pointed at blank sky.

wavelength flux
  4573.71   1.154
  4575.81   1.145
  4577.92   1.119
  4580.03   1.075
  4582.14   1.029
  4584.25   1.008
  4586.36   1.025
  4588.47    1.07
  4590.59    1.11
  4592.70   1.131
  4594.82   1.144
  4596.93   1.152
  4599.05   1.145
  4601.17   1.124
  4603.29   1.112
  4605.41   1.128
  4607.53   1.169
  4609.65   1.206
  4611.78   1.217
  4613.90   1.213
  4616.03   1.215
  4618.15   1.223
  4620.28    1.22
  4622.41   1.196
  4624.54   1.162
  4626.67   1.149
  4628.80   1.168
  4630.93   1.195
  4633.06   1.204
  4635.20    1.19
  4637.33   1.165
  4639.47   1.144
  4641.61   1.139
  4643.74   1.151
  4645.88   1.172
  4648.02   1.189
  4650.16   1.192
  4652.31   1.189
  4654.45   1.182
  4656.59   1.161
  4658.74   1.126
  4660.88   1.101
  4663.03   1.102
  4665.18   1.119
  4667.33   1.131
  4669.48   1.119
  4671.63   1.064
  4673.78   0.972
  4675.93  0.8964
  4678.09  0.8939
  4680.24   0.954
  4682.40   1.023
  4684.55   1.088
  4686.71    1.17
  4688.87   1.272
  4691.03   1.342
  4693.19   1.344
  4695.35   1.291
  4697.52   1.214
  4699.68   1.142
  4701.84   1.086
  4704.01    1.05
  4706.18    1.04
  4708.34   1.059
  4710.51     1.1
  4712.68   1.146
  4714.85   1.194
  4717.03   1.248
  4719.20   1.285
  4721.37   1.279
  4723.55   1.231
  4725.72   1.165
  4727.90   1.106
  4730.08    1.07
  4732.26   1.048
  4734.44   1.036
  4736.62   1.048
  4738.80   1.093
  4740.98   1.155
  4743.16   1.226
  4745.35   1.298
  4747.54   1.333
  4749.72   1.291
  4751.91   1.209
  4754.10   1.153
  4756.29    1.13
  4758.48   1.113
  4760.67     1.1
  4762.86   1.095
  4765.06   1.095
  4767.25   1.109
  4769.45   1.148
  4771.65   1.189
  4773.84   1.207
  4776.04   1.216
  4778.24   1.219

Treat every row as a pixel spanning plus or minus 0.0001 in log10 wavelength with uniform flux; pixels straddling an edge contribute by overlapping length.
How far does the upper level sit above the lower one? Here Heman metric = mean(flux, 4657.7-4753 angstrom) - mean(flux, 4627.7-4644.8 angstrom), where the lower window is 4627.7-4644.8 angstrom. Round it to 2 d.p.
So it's -0.03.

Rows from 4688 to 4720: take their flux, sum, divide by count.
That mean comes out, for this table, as 1.19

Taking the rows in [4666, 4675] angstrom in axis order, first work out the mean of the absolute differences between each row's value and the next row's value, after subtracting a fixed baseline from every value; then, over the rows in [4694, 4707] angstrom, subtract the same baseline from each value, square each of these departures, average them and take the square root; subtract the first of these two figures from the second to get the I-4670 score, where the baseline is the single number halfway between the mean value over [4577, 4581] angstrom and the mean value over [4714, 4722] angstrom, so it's 0.045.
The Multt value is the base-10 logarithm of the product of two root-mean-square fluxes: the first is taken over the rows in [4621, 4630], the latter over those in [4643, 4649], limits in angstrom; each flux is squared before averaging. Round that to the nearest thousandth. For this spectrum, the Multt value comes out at 0.136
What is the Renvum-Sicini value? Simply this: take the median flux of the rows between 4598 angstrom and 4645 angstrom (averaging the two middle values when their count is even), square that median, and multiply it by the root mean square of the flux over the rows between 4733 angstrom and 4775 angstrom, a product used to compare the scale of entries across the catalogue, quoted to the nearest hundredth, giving 1.59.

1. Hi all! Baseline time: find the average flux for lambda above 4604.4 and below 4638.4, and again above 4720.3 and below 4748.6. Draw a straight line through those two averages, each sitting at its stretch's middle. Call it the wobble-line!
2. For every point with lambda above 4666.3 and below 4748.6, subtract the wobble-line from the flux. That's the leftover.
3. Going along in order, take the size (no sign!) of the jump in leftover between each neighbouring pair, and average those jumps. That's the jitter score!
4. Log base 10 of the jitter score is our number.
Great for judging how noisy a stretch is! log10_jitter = -1.32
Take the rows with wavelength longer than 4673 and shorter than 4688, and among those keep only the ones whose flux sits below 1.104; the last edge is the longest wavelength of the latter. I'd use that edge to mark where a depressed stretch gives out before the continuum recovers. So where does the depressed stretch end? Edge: 4684.55 angstrom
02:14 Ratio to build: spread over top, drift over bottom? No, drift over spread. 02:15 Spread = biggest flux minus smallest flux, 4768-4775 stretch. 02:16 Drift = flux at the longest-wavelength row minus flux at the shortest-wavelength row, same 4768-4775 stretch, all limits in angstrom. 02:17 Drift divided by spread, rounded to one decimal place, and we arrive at 1.0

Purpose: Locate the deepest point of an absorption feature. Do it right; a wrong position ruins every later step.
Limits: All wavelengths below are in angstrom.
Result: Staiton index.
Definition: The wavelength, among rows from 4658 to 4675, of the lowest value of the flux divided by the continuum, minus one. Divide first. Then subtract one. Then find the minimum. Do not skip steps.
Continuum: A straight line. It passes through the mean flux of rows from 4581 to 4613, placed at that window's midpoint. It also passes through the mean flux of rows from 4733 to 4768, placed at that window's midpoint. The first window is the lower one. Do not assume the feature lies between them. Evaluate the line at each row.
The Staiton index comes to 4673.78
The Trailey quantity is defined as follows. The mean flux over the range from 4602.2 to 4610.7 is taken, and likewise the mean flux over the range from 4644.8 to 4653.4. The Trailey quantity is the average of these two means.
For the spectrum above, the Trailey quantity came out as 1.17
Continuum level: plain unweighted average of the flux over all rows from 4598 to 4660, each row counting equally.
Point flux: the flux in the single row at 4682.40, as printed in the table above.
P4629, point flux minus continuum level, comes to -0.15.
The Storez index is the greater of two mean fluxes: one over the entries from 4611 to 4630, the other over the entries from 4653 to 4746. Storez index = 1.20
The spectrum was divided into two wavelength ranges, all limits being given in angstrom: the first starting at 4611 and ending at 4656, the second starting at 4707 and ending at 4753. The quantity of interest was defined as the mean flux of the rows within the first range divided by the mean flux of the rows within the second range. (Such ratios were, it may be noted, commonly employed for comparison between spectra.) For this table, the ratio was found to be 1.01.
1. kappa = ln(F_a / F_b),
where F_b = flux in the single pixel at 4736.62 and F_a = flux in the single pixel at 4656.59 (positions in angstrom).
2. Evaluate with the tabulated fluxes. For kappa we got 0.10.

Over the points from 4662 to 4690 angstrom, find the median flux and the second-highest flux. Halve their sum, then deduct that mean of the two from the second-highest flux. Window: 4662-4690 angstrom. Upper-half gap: 0.041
